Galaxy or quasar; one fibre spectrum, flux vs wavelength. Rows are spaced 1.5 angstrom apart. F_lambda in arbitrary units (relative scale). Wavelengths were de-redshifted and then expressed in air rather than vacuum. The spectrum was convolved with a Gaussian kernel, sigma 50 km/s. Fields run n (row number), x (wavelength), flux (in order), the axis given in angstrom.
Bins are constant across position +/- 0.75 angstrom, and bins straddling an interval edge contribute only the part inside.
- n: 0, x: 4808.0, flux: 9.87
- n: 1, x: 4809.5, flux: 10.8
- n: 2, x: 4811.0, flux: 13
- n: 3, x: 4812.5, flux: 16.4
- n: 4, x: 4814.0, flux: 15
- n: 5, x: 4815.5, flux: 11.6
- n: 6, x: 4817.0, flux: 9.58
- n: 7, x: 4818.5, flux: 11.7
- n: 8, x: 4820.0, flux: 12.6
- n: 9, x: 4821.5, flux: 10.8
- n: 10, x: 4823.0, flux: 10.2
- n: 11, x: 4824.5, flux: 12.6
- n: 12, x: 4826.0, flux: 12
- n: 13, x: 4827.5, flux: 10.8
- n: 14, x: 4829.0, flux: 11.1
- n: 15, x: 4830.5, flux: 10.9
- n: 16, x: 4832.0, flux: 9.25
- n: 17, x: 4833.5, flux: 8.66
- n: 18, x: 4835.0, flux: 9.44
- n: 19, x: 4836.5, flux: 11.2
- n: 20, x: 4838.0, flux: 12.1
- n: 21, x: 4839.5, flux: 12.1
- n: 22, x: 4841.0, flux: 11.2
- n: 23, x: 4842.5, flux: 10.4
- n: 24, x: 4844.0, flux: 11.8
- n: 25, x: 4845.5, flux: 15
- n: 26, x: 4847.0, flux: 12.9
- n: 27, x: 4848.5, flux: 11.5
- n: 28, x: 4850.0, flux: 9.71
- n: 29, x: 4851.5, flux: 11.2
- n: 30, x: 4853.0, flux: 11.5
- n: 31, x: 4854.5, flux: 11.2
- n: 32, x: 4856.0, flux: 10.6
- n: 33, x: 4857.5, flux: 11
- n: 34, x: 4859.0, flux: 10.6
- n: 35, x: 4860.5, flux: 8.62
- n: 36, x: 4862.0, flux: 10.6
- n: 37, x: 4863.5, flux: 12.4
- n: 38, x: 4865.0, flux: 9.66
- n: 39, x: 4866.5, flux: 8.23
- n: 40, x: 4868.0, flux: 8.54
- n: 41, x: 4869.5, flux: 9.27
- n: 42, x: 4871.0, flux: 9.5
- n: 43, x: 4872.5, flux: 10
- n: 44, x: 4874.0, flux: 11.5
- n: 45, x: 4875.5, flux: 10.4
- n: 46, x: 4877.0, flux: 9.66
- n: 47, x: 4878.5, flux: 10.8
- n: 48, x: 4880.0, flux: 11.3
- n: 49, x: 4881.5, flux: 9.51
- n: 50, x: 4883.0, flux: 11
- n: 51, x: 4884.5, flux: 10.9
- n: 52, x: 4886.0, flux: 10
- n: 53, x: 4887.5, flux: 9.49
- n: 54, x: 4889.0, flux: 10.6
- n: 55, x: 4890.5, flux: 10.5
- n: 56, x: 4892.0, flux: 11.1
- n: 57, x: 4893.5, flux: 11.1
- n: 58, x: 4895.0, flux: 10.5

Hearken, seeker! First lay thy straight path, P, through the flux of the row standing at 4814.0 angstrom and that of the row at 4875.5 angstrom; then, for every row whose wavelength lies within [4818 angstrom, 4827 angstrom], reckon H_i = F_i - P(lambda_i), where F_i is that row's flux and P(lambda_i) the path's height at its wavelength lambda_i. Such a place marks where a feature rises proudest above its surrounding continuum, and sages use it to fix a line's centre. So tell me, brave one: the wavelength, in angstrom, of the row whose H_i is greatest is 4824.5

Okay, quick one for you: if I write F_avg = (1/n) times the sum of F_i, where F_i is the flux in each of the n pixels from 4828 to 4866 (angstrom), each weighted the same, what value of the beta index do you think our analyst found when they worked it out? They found 11.0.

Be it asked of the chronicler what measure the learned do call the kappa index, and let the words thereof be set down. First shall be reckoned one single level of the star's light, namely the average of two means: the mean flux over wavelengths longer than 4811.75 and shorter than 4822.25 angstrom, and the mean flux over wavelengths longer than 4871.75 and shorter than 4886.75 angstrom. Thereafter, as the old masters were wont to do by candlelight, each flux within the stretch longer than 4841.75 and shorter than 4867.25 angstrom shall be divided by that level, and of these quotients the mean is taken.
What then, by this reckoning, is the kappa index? 0.95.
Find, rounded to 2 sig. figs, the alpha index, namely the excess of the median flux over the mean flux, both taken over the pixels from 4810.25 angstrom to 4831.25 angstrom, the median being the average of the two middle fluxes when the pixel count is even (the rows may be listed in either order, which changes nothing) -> -0.37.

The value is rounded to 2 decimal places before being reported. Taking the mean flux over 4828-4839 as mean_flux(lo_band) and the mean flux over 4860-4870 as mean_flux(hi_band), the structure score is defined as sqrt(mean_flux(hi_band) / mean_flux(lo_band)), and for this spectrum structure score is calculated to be 0.96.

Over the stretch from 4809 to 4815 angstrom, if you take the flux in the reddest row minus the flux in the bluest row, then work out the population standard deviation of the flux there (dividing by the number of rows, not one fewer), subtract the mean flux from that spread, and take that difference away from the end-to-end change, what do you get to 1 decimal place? 15.9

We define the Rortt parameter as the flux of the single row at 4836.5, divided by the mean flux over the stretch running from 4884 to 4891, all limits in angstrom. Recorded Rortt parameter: 1.09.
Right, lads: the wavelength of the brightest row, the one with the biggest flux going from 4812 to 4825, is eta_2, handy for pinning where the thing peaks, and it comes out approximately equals 4812.5 angstrom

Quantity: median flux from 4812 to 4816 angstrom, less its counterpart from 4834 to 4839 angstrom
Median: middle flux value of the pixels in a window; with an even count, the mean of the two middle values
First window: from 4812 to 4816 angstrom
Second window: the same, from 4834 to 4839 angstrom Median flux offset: 3.8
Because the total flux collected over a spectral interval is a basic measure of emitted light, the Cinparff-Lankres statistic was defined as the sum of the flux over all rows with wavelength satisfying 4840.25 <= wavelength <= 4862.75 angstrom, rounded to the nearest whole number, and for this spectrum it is 168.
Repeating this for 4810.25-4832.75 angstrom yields 178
